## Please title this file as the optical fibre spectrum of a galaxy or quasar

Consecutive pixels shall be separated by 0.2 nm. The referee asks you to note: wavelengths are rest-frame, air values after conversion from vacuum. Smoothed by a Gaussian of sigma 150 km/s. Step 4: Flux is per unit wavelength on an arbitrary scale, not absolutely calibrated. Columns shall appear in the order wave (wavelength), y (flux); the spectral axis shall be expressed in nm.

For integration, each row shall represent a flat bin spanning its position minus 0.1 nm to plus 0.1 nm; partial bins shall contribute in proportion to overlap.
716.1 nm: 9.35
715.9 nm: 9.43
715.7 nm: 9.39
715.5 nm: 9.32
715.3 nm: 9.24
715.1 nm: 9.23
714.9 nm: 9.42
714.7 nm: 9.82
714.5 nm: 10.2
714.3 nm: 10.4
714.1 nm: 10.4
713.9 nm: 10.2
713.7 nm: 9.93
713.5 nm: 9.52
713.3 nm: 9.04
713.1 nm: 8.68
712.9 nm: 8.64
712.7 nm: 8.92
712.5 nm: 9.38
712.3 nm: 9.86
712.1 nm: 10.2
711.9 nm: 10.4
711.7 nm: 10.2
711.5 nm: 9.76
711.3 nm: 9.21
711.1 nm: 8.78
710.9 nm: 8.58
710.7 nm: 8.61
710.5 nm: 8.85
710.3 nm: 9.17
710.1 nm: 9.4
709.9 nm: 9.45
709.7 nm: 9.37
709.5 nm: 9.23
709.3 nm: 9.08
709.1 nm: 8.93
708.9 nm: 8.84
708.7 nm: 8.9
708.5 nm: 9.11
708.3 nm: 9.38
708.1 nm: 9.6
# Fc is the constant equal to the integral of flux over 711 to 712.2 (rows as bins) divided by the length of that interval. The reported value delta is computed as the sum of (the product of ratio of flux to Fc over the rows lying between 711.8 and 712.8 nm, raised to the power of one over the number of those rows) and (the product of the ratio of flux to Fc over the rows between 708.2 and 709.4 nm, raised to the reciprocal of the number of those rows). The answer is 1.92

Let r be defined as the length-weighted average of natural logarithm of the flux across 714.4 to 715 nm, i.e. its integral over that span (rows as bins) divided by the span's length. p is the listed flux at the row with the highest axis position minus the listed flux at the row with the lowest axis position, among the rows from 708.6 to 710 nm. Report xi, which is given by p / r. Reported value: 0.2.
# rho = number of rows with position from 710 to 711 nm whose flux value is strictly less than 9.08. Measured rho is 3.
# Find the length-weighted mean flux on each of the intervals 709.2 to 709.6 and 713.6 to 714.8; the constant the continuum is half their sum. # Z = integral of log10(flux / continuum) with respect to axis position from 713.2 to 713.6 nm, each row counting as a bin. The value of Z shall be -0.007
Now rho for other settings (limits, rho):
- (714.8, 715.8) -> 0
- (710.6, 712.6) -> 3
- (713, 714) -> 2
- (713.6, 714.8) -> 0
